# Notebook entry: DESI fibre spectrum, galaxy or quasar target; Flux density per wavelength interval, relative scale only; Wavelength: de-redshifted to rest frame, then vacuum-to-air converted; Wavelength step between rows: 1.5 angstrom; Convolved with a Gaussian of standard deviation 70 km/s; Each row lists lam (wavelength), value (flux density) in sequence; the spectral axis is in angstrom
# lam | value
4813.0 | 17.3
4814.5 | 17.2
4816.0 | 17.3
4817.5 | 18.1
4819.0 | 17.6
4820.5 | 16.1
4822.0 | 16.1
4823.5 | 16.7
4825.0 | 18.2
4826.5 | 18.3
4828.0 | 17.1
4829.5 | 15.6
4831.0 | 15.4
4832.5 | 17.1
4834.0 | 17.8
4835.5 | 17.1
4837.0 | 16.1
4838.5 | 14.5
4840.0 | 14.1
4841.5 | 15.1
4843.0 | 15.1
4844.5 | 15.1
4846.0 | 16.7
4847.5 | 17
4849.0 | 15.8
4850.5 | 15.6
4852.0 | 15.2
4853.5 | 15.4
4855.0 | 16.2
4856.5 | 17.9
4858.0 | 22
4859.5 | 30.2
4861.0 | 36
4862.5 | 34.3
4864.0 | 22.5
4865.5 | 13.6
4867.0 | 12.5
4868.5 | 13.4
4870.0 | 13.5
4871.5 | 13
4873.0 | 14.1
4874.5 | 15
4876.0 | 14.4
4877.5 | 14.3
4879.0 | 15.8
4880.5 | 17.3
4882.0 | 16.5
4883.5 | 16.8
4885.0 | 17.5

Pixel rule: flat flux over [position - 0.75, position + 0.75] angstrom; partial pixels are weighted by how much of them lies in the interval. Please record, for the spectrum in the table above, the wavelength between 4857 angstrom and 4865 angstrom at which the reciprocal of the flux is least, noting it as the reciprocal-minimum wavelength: 4861.0 angstrom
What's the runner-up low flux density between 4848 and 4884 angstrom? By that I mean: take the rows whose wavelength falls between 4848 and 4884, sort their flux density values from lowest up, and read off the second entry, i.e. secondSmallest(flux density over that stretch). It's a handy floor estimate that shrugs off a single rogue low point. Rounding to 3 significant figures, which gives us 13.0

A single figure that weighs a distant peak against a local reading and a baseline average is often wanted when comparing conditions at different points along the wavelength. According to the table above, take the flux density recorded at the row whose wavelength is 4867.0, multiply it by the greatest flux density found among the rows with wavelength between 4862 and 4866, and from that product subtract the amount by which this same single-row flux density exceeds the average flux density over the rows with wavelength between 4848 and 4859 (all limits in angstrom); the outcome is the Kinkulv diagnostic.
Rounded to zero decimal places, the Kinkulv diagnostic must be 433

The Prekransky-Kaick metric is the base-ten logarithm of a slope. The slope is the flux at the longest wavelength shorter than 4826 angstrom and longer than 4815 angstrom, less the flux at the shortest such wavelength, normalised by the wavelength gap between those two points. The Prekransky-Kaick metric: -1.0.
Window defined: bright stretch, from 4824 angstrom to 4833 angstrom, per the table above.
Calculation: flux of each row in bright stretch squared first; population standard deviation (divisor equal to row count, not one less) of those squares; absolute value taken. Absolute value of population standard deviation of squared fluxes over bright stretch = 38.0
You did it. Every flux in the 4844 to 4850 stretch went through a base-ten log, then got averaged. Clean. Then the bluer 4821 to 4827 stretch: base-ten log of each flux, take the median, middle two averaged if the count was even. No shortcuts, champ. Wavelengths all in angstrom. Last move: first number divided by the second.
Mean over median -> 0.97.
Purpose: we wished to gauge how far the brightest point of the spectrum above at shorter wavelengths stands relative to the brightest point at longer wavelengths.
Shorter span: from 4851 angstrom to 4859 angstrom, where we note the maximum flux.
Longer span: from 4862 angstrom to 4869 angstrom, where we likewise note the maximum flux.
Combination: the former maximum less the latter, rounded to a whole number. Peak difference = -12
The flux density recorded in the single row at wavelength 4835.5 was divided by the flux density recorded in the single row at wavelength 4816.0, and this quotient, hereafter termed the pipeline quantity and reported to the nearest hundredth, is 0.99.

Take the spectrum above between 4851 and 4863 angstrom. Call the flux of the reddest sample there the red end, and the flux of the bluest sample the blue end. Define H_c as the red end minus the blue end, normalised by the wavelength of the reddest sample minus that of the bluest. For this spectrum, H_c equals 1.8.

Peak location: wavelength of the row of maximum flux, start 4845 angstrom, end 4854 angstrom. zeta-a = 4847.5 angstrom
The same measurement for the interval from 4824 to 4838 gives 4826.5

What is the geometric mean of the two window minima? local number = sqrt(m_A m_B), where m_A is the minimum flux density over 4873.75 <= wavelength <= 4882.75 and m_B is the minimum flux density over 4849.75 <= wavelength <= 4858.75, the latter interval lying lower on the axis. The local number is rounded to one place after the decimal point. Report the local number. 14.7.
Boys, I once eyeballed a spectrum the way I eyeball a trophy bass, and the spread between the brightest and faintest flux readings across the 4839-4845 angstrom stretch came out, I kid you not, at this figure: 1.0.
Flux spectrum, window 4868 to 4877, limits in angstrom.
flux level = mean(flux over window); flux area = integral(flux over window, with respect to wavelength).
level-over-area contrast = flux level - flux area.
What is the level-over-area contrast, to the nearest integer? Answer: -111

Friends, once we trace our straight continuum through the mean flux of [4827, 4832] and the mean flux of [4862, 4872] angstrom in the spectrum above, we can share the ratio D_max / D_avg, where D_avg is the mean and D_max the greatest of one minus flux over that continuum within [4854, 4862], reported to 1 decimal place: -0.1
